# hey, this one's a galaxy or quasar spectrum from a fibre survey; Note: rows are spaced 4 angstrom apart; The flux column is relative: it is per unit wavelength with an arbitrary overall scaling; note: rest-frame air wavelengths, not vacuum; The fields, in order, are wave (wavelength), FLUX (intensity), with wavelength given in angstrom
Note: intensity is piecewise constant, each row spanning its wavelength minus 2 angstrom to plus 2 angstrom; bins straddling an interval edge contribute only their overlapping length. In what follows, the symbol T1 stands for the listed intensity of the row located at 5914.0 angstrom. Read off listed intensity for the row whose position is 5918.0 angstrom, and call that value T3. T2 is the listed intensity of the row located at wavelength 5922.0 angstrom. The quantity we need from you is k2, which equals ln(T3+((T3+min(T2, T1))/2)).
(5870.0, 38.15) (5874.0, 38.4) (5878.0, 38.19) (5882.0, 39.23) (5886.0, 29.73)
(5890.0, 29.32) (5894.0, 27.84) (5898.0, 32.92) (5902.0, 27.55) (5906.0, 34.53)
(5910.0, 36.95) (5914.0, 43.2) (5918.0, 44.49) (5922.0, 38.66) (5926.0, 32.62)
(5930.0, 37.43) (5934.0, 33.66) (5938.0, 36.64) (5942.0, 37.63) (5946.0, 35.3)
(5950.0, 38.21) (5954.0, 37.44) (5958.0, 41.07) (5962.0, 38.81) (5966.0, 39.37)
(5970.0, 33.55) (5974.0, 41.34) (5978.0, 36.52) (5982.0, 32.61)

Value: 4.46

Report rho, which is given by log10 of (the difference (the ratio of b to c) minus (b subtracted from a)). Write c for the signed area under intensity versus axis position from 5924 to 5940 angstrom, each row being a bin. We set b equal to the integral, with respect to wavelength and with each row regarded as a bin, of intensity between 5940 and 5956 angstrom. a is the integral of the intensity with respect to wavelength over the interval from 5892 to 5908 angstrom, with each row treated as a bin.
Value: 2.02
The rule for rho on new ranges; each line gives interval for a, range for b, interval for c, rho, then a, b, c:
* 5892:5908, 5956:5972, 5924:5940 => 2.08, 491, 611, 561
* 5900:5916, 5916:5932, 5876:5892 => 1.65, 569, 613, 546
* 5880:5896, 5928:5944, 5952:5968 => 1.89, 504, 581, 627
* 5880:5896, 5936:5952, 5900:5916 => 1.94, 504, 591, 569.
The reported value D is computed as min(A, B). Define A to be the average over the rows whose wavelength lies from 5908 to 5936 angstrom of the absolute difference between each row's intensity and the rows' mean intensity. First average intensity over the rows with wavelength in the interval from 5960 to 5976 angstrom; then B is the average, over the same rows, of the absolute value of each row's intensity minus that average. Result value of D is 2.4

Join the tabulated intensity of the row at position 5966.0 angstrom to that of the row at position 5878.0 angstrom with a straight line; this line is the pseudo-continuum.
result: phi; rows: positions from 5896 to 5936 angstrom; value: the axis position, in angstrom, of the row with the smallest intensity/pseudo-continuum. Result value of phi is 5902.0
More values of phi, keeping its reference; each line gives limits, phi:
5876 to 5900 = 5894.0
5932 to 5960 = 5934.0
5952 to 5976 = 5970.0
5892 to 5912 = 5902.0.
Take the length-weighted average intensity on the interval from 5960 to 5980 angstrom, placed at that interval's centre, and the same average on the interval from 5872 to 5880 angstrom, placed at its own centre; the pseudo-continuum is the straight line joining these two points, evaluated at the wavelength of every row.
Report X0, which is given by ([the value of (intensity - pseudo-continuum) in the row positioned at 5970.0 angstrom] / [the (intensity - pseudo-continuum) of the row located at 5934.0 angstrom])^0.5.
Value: 1.0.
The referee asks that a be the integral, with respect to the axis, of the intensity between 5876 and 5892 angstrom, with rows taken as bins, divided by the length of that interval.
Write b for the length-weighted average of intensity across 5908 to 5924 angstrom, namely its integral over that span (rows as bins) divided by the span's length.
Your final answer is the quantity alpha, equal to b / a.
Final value 1.20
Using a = 34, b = 41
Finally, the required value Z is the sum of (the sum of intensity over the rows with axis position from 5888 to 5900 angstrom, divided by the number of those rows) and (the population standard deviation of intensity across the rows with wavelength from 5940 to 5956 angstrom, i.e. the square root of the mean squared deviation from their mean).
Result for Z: 31.1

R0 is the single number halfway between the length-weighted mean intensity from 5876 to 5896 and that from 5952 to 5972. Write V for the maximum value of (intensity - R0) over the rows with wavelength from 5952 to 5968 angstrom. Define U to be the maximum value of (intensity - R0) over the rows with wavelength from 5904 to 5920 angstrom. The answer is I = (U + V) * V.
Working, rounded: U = 9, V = 6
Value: 82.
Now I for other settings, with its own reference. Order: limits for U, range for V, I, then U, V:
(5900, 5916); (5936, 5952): 29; 8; 3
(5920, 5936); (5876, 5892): 26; 3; 4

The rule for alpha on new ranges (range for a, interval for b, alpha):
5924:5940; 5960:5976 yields 1.09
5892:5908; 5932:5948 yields 1.17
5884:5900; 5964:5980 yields 1.26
